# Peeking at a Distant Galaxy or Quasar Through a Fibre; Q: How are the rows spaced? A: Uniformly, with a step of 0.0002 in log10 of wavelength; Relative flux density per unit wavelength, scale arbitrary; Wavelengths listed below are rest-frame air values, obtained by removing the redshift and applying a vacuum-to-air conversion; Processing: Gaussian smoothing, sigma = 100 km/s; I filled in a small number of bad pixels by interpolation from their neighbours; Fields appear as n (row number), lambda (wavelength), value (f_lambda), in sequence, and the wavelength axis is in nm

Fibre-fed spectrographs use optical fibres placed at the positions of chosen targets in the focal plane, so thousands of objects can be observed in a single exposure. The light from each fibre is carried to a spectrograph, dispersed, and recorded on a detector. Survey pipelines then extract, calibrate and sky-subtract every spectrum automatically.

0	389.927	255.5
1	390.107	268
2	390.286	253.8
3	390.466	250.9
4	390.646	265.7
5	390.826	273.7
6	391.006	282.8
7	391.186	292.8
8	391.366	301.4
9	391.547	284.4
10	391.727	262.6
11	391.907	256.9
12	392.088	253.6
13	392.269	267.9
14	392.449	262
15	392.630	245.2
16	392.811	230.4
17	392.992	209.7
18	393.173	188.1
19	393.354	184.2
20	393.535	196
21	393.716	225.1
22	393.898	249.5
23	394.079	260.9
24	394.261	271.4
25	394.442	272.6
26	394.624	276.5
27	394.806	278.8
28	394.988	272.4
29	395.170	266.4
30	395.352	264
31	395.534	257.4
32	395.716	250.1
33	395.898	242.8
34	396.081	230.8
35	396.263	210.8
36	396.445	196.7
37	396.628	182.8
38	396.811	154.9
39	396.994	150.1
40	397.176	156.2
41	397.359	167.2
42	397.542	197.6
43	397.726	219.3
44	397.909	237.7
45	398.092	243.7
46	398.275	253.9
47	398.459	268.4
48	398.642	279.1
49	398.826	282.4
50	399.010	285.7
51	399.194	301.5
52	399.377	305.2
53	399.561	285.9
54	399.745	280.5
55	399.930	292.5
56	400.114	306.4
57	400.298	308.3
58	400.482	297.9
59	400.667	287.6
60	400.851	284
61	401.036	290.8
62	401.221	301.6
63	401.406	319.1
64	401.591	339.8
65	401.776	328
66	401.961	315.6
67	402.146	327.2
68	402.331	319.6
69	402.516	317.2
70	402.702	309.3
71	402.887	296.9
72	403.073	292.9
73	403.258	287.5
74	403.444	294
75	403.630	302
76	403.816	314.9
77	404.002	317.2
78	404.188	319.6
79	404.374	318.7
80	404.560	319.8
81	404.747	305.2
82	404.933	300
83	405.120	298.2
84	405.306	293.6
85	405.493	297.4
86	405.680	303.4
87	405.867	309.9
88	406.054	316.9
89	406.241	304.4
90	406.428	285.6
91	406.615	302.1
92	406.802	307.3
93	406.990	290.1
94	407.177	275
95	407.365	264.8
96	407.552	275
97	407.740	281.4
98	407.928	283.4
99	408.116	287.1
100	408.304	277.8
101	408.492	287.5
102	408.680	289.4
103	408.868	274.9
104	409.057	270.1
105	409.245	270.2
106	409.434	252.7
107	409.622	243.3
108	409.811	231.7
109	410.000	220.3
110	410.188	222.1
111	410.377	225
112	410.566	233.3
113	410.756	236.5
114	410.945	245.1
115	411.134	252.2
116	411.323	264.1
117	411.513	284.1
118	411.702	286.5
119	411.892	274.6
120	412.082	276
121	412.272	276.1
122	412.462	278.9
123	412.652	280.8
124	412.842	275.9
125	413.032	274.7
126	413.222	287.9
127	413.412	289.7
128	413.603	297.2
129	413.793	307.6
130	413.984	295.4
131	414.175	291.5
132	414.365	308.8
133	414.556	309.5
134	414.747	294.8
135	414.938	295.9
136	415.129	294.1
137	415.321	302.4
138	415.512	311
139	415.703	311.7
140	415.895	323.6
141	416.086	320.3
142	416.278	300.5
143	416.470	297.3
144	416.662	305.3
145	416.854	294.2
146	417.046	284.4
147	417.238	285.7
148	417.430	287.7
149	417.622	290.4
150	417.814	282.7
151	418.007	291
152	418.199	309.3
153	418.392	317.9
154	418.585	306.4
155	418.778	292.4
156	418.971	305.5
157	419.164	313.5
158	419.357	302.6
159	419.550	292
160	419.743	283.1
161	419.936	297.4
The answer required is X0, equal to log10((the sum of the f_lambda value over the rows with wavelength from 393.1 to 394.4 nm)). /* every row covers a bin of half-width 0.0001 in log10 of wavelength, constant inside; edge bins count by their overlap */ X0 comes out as 3.20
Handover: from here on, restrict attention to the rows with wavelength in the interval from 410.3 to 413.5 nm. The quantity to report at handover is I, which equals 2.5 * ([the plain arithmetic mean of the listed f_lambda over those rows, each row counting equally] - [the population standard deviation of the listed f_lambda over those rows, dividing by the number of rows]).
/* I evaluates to 618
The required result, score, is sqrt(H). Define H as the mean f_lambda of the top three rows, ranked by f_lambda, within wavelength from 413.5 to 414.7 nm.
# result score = 17.6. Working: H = 309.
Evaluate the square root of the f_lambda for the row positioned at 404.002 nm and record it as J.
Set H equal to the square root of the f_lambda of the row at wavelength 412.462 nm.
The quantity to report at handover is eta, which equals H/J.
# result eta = 0.94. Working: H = 16.7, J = 17.8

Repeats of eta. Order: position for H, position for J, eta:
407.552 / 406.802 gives 0.95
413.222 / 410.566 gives 1.11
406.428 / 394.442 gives 1.02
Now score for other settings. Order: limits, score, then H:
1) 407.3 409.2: 17.0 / 288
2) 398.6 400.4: 17.5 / 307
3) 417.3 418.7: 17.6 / 311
